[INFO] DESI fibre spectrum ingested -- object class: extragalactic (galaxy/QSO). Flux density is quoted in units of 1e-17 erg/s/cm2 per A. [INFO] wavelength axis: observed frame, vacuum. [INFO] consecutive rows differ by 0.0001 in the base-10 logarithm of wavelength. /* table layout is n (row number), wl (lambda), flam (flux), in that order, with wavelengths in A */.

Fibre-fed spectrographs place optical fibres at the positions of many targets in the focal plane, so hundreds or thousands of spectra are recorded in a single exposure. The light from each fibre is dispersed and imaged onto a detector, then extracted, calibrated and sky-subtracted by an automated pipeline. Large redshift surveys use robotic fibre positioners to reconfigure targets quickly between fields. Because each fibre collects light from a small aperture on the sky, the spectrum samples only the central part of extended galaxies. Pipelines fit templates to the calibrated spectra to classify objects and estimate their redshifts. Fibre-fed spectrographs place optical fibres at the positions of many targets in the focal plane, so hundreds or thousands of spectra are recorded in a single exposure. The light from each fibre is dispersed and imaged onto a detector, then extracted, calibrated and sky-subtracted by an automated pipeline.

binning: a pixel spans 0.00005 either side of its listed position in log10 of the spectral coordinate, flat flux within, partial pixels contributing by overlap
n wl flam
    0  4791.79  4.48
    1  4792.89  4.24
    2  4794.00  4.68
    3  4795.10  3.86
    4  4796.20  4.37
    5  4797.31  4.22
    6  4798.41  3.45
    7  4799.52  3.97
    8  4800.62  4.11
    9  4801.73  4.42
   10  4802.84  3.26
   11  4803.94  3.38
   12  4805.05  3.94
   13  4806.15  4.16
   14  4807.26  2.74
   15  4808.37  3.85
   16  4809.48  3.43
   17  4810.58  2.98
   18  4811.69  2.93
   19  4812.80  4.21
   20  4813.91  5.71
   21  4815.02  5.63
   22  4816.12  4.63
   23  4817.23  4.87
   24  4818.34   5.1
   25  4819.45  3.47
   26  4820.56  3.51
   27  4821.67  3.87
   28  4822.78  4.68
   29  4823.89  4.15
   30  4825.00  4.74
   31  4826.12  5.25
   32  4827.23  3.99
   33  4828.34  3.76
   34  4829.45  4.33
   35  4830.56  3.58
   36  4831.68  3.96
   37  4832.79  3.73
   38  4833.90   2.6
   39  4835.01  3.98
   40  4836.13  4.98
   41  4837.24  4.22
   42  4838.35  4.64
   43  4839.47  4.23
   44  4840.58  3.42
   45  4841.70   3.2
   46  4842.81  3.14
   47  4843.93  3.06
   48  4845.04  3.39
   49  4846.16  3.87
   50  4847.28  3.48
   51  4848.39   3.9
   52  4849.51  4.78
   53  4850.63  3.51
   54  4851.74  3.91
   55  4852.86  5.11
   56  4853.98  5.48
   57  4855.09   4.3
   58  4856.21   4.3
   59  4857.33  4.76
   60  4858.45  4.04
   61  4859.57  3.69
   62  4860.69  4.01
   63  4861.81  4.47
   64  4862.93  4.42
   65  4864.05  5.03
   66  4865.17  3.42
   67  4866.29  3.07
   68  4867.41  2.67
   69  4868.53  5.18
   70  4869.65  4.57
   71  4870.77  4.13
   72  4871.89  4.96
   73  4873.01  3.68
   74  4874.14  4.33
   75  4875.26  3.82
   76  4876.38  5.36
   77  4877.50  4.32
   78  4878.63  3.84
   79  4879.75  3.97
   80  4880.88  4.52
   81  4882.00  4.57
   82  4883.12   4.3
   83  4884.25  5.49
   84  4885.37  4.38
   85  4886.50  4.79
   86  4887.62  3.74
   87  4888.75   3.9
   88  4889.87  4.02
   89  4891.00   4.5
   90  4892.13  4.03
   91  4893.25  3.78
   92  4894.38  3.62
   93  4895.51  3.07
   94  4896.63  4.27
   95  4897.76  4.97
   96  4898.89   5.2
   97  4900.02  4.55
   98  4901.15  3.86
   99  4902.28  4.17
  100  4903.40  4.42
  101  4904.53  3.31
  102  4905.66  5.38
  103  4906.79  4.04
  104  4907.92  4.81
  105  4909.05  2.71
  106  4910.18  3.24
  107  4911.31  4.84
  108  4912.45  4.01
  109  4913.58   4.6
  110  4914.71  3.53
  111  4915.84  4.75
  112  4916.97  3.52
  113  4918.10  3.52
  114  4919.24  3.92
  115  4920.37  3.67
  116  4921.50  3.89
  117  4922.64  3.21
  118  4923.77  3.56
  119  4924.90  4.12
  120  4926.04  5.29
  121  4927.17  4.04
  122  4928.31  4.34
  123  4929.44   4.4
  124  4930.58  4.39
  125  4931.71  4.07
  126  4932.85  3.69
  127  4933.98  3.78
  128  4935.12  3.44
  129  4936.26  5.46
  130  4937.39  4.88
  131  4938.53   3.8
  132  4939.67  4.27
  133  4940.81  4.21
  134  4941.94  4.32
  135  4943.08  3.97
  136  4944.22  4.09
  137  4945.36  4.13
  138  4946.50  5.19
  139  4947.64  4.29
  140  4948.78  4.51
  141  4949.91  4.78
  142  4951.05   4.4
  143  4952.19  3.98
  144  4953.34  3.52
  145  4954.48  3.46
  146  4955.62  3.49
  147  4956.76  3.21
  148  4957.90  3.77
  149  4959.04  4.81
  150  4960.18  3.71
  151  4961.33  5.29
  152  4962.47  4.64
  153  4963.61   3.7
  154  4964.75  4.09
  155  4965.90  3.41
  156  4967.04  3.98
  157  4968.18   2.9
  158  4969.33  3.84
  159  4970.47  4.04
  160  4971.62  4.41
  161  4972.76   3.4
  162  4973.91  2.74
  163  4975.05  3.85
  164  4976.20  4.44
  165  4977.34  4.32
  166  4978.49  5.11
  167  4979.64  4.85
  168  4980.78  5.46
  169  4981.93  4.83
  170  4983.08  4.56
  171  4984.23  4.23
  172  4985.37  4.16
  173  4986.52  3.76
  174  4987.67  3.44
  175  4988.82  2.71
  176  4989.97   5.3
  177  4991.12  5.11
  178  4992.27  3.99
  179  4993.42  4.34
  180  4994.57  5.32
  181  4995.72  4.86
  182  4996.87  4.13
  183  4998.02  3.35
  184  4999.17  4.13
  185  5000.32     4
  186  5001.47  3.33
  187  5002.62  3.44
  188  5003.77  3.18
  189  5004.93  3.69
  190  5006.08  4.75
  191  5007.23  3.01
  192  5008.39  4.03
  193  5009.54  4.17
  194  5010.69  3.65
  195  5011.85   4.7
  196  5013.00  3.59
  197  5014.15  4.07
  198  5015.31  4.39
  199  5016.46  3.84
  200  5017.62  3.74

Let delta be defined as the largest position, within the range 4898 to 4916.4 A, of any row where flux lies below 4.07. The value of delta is 4914.71 A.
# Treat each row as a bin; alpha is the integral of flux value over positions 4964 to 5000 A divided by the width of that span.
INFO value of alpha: 4.16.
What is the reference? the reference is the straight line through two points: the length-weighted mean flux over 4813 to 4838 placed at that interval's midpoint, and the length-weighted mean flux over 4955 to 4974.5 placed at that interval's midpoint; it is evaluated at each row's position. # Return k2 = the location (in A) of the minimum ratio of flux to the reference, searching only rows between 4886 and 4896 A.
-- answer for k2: 4895.51 A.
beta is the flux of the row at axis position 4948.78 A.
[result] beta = 4.51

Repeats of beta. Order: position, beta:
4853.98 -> 5.48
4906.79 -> 4.04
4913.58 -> 4.6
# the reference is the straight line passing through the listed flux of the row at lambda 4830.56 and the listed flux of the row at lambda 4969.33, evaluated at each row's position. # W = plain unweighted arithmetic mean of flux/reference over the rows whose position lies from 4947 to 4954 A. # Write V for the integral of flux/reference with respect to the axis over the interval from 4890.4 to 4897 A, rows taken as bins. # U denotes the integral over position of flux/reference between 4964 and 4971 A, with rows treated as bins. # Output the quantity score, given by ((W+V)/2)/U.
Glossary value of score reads 0.592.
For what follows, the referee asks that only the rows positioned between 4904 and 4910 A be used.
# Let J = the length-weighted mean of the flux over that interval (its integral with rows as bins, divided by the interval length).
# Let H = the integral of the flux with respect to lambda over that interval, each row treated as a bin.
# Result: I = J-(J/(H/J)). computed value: 3.3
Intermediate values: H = 24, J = 4.0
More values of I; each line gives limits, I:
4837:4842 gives 3.2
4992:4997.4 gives 3.7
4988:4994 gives 3.5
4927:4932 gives 3.4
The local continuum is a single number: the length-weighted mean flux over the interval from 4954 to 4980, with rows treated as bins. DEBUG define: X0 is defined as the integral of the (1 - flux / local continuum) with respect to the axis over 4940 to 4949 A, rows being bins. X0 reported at -0.8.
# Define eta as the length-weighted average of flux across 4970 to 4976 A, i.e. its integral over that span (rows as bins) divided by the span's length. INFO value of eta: 3.7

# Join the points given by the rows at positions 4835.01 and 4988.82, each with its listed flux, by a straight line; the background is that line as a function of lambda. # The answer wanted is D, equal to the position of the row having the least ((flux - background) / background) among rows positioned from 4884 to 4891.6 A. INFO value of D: 4887.62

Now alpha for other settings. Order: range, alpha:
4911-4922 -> 4.01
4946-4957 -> 4.10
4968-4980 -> 4.01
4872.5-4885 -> 4.38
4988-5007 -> 4.07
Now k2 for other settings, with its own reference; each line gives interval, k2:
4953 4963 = 4956.76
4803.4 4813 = 4807.26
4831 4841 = 4833.90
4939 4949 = 4943.08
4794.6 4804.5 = 4802.84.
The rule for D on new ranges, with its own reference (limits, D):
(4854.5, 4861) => 4859.57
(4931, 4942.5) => 4935.12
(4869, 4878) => 4873.01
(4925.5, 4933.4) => 4932.85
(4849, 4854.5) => 4850.63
